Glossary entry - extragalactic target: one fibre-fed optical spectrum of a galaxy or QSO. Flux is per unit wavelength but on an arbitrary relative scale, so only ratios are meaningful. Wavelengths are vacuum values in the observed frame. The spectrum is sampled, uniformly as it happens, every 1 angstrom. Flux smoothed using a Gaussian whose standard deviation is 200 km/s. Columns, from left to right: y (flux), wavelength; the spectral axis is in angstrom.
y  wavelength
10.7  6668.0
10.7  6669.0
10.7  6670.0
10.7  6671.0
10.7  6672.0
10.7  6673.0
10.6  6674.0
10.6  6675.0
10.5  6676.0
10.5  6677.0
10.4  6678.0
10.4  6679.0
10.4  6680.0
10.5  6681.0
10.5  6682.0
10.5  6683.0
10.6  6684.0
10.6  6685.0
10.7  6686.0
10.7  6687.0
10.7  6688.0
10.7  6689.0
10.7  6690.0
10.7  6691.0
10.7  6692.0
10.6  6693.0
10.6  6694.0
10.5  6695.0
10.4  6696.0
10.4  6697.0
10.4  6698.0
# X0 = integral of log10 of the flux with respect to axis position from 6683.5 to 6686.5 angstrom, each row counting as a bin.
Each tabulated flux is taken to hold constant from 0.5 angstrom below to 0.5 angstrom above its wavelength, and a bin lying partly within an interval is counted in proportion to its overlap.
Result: 3.080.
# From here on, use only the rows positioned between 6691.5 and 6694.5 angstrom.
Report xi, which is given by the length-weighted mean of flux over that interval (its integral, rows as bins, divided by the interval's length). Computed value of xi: 10.6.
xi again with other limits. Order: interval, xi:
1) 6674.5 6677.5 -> 10.5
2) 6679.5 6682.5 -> 10.5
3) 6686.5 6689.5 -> 10.7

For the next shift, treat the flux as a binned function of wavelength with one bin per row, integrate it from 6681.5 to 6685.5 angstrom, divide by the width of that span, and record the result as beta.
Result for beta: 10.55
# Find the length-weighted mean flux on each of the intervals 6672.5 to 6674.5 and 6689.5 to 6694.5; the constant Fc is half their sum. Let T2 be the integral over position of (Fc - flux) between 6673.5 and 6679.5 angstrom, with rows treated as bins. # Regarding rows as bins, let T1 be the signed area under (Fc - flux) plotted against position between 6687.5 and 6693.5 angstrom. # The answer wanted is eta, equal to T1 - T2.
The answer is -1.1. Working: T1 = -0.17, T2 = 0.93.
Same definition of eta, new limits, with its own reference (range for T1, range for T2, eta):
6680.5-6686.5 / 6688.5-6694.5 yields 0.6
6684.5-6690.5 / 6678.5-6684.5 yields -1.2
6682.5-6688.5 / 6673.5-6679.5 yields -0.8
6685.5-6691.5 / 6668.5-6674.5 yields -0.1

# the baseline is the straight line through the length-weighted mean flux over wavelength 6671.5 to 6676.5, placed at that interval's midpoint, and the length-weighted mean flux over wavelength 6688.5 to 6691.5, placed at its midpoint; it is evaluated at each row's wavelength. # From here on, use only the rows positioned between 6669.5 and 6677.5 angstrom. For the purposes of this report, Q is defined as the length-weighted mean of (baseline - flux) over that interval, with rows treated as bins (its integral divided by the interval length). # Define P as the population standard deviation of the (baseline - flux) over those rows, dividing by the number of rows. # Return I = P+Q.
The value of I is 0.09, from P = 0.09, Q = -0.01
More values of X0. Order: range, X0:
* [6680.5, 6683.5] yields 3.064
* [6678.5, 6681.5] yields 3.055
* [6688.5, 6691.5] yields 3.088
